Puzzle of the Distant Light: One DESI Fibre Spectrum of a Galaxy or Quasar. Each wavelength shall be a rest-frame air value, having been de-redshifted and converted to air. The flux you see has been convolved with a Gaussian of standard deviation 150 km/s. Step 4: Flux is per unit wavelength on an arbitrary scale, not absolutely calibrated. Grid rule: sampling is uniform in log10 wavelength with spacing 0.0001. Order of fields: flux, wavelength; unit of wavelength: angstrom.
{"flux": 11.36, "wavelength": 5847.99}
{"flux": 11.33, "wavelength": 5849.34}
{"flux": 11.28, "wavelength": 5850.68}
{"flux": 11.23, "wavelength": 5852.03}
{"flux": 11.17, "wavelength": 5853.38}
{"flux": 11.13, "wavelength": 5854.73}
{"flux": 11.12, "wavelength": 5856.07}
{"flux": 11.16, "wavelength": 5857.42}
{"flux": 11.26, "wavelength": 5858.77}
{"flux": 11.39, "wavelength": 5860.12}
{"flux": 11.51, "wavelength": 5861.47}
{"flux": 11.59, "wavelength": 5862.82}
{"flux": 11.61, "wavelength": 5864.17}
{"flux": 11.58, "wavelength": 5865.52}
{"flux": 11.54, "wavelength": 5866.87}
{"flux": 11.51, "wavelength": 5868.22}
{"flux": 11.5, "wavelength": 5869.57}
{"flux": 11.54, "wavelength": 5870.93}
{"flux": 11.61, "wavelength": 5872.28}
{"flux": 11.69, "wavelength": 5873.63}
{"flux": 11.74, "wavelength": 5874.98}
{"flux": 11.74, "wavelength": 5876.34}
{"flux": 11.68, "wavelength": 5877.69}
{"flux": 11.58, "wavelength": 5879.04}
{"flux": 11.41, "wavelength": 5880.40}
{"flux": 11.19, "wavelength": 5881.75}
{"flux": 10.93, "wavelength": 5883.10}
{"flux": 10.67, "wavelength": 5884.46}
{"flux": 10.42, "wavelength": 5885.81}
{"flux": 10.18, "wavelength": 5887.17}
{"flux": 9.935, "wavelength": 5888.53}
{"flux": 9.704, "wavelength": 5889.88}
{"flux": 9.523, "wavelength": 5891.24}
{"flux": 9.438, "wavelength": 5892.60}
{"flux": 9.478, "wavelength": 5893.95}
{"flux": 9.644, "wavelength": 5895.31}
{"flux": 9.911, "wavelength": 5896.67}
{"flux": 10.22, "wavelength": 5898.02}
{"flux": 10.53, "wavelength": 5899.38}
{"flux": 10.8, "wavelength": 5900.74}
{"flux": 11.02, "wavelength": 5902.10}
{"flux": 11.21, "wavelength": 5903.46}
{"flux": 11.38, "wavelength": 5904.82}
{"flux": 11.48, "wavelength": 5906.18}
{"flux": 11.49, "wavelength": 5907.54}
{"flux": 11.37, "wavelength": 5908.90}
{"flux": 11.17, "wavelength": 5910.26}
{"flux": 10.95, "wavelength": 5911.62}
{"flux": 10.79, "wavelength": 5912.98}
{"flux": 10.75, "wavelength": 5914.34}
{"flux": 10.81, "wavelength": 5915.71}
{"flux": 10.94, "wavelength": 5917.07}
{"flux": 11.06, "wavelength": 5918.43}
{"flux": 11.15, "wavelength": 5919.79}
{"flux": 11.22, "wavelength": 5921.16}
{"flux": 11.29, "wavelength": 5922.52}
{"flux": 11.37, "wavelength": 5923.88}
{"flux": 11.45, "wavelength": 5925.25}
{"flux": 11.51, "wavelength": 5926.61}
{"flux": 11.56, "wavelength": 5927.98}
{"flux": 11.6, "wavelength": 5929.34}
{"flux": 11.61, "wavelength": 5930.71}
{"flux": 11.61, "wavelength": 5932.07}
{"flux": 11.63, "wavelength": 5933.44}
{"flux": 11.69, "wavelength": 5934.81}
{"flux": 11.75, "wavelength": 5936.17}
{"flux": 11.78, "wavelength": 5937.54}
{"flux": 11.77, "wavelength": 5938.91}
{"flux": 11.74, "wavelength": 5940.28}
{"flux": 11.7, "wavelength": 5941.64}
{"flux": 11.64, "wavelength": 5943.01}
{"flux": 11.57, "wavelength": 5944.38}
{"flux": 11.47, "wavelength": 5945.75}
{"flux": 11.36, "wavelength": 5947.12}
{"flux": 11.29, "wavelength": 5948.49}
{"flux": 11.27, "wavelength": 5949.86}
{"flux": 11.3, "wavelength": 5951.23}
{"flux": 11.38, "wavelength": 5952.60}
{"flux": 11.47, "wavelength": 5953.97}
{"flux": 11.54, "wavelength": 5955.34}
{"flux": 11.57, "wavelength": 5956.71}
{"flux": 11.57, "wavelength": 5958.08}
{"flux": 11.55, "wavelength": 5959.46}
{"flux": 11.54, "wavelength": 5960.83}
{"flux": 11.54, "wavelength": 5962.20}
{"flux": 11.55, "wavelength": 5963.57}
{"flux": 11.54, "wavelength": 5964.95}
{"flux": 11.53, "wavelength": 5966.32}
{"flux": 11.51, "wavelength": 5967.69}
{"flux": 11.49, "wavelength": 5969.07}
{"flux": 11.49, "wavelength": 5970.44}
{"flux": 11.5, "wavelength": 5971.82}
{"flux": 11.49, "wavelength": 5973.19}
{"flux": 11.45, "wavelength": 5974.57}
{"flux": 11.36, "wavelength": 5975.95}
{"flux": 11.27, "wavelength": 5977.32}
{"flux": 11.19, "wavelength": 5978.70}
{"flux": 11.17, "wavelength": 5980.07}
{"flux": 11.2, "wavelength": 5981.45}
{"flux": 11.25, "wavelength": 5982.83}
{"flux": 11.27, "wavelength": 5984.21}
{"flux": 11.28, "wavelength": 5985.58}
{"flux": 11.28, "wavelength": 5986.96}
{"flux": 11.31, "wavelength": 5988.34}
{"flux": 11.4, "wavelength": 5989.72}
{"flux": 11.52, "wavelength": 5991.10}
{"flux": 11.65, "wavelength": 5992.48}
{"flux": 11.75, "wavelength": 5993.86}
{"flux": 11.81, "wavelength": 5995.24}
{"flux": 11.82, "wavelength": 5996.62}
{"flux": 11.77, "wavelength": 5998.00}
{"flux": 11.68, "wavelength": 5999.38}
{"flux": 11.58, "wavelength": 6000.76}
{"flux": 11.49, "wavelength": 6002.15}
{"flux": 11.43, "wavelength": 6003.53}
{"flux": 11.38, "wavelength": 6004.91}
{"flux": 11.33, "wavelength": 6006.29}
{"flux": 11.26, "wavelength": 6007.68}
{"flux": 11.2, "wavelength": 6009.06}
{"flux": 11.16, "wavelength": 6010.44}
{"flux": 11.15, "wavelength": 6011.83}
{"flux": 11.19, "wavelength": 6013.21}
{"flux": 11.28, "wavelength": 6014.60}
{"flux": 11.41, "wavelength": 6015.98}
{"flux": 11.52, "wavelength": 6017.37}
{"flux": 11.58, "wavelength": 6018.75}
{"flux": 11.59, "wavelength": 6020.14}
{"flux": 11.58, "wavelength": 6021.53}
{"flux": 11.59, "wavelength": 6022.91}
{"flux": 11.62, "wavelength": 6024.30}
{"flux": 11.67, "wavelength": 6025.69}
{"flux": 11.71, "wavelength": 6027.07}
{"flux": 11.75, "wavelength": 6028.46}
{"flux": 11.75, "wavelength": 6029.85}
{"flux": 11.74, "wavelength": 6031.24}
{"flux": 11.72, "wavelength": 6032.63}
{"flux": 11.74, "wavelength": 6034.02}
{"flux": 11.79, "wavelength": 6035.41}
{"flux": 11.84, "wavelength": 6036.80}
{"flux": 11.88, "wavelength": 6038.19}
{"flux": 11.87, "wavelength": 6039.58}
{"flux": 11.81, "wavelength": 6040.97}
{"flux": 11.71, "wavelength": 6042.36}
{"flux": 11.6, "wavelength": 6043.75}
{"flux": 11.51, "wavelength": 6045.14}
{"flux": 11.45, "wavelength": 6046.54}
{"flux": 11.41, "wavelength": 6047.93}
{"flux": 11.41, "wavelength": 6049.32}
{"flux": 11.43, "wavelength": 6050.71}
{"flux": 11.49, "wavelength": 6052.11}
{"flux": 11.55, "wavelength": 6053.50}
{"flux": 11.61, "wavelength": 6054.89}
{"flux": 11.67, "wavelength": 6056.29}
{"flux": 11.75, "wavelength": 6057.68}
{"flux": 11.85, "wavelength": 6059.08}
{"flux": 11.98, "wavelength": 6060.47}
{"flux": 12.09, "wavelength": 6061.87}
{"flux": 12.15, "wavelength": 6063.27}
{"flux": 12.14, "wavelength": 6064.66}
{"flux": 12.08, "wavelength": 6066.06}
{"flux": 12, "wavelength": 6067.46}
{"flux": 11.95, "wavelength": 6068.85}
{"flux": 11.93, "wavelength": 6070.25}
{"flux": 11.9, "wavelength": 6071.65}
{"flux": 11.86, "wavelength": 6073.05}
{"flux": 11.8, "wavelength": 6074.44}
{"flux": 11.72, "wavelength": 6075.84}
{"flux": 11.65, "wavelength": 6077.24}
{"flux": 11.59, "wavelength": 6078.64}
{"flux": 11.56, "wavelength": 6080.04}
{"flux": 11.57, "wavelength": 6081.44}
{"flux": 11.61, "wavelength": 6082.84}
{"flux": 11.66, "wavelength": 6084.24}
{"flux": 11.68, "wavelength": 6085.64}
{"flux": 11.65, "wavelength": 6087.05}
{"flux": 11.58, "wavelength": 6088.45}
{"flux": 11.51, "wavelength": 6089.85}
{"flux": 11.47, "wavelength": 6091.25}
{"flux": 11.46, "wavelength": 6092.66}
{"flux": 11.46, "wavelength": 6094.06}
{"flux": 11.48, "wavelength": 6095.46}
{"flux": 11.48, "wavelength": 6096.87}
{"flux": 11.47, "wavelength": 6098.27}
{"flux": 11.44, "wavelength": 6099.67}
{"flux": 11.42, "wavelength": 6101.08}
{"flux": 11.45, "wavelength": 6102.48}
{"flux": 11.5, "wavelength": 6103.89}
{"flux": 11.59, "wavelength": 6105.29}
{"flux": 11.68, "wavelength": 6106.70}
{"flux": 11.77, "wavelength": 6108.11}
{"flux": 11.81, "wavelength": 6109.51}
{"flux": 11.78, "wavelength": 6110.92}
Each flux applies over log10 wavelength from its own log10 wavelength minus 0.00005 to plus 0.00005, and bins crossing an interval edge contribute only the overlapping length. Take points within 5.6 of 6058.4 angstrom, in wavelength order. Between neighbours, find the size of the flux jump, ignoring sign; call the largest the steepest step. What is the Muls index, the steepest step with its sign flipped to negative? -0.13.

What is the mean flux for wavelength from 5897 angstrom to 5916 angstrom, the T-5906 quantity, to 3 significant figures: 11.0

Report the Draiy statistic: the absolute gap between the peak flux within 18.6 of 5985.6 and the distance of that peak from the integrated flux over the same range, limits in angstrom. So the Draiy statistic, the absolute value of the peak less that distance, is 403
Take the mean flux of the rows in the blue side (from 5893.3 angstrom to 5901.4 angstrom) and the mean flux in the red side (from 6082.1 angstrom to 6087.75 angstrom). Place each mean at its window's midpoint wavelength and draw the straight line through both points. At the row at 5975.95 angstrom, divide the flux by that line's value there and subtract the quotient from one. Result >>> -0.057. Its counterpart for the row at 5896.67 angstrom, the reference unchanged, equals 0.018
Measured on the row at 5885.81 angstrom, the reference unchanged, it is -0.042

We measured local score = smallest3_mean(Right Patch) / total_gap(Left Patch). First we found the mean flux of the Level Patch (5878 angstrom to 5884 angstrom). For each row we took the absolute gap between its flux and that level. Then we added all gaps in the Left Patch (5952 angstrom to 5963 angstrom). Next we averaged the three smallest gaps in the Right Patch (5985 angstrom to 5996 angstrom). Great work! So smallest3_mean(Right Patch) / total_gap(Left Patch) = 0.006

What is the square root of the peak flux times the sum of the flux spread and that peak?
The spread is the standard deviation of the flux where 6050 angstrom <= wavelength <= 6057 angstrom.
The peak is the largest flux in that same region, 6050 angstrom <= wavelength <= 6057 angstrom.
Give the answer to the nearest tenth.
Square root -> 11.7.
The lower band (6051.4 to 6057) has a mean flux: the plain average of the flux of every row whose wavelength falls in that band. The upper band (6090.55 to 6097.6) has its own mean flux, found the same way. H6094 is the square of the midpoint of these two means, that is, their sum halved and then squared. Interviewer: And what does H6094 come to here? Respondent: 132.8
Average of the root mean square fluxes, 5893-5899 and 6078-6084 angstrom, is 10.7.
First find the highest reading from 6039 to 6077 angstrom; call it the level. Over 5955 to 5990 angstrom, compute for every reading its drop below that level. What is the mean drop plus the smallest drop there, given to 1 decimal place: 1.3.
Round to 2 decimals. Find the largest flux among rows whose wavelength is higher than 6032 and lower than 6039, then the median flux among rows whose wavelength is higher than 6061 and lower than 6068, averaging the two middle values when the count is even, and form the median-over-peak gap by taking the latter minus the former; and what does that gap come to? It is 0.21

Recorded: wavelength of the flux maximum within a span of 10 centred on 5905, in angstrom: 5907.54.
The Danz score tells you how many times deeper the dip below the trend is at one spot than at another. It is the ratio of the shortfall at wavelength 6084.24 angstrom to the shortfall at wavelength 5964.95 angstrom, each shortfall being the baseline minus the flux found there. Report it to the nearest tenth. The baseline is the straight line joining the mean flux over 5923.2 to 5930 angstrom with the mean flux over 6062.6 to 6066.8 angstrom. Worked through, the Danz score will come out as 4.2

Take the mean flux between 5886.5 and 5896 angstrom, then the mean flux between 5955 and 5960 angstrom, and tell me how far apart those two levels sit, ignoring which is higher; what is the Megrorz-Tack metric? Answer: 1.9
